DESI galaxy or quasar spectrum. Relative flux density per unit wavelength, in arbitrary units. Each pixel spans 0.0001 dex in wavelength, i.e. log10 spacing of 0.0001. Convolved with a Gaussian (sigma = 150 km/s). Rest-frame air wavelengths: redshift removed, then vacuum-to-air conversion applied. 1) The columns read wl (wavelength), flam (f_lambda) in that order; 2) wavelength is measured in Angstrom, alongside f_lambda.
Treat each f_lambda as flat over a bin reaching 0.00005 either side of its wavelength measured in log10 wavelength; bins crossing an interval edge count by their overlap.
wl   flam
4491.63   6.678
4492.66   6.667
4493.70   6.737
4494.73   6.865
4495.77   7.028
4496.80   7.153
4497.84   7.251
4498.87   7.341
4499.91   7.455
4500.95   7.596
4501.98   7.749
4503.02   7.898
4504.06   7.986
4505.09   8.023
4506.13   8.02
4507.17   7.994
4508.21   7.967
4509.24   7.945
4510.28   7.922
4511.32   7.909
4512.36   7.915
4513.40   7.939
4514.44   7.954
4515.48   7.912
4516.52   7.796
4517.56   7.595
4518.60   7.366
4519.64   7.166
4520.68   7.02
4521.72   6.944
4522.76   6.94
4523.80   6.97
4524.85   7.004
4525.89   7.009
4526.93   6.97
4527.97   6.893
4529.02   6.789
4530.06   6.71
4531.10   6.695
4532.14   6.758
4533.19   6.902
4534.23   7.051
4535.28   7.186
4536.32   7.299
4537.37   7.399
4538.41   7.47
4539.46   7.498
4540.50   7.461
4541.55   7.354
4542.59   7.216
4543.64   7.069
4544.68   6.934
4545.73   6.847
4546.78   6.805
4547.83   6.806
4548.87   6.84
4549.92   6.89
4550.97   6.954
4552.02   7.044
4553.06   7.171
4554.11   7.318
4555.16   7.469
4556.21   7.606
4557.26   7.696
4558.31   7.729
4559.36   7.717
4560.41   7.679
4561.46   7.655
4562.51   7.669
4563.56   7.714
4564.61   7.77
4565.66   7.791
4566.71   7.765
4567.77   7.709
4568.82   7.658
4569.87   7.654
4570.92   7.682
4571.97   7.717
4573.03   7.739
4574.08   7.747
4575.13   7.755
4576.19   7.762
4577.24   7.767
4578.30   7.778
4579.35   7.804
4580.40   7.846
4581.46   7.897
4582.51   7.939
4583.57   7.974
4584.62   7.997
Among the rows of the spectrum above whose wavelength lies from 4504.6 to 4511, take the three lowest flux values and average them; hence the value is 7.94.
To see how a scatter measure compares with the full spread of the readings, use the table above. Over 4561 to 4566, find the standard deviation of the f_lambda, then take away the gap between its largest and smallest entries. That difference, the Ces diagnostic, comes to -0.08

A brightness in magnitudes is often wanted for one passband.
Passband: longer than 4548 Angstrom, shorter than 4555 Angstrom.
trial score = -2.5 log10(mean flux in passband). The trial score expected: -2.12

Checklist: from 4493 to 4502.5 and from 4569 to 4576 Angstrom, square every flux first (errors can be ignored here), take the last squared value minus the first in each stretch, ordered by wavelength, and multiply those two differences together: 23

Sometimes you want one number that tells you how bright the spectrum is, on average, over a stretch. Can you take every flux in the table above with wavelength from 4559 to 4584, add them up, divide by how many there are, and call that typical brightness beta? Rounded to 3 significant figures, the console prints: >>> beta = 7.76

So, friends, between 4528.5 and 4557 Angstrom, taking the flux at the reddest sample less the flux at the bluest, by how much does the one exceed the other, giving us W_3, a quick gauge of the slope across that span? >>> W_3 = 0.82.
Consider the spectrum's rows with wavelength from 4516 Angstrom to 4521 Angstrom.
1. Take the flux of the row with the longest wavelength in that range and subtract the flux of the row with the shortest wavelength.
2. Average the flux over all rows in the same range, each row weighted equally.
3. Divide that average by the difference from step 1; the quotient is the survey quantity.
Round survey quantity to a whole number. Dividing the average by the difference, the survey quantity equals -10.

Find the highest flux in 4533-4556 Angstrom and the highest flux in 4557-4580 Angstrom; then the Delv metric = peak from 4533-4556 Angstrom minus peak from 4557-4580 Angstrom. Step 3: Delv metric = -0.3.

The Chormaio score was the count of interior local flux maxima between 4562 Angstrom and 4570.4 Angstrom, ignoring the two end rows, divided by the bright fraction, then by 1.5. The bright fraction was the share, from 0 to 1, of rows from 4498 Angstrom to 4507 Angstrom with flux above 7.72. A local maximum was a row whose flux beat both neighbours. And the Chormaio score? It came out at 1.1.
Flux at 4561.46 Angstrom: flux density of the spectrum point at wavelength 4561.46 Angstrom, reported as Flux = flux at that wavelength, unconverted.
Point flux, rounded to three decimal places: 7.655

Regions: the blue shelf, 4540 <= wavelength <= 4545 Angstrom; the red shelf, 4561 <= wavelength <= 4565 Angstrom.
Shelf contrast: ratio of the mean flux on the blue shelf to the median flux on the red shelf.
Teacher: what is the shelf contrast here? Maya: 0.94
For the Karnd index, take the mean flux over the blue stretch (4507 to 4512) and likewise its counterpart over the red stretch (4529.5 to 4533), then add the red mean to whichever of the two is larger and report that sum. 14.7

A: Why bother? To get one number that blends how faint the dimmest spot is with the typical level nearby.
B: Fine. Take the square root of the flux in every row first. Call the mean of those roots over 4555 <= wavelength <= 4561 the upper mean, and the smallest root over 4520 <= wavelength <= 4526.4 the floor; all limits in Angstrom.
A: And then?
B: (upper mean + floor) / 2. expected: 2.70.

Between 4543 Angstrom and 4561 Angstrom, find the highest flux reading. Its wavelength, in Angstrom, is 4558.31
